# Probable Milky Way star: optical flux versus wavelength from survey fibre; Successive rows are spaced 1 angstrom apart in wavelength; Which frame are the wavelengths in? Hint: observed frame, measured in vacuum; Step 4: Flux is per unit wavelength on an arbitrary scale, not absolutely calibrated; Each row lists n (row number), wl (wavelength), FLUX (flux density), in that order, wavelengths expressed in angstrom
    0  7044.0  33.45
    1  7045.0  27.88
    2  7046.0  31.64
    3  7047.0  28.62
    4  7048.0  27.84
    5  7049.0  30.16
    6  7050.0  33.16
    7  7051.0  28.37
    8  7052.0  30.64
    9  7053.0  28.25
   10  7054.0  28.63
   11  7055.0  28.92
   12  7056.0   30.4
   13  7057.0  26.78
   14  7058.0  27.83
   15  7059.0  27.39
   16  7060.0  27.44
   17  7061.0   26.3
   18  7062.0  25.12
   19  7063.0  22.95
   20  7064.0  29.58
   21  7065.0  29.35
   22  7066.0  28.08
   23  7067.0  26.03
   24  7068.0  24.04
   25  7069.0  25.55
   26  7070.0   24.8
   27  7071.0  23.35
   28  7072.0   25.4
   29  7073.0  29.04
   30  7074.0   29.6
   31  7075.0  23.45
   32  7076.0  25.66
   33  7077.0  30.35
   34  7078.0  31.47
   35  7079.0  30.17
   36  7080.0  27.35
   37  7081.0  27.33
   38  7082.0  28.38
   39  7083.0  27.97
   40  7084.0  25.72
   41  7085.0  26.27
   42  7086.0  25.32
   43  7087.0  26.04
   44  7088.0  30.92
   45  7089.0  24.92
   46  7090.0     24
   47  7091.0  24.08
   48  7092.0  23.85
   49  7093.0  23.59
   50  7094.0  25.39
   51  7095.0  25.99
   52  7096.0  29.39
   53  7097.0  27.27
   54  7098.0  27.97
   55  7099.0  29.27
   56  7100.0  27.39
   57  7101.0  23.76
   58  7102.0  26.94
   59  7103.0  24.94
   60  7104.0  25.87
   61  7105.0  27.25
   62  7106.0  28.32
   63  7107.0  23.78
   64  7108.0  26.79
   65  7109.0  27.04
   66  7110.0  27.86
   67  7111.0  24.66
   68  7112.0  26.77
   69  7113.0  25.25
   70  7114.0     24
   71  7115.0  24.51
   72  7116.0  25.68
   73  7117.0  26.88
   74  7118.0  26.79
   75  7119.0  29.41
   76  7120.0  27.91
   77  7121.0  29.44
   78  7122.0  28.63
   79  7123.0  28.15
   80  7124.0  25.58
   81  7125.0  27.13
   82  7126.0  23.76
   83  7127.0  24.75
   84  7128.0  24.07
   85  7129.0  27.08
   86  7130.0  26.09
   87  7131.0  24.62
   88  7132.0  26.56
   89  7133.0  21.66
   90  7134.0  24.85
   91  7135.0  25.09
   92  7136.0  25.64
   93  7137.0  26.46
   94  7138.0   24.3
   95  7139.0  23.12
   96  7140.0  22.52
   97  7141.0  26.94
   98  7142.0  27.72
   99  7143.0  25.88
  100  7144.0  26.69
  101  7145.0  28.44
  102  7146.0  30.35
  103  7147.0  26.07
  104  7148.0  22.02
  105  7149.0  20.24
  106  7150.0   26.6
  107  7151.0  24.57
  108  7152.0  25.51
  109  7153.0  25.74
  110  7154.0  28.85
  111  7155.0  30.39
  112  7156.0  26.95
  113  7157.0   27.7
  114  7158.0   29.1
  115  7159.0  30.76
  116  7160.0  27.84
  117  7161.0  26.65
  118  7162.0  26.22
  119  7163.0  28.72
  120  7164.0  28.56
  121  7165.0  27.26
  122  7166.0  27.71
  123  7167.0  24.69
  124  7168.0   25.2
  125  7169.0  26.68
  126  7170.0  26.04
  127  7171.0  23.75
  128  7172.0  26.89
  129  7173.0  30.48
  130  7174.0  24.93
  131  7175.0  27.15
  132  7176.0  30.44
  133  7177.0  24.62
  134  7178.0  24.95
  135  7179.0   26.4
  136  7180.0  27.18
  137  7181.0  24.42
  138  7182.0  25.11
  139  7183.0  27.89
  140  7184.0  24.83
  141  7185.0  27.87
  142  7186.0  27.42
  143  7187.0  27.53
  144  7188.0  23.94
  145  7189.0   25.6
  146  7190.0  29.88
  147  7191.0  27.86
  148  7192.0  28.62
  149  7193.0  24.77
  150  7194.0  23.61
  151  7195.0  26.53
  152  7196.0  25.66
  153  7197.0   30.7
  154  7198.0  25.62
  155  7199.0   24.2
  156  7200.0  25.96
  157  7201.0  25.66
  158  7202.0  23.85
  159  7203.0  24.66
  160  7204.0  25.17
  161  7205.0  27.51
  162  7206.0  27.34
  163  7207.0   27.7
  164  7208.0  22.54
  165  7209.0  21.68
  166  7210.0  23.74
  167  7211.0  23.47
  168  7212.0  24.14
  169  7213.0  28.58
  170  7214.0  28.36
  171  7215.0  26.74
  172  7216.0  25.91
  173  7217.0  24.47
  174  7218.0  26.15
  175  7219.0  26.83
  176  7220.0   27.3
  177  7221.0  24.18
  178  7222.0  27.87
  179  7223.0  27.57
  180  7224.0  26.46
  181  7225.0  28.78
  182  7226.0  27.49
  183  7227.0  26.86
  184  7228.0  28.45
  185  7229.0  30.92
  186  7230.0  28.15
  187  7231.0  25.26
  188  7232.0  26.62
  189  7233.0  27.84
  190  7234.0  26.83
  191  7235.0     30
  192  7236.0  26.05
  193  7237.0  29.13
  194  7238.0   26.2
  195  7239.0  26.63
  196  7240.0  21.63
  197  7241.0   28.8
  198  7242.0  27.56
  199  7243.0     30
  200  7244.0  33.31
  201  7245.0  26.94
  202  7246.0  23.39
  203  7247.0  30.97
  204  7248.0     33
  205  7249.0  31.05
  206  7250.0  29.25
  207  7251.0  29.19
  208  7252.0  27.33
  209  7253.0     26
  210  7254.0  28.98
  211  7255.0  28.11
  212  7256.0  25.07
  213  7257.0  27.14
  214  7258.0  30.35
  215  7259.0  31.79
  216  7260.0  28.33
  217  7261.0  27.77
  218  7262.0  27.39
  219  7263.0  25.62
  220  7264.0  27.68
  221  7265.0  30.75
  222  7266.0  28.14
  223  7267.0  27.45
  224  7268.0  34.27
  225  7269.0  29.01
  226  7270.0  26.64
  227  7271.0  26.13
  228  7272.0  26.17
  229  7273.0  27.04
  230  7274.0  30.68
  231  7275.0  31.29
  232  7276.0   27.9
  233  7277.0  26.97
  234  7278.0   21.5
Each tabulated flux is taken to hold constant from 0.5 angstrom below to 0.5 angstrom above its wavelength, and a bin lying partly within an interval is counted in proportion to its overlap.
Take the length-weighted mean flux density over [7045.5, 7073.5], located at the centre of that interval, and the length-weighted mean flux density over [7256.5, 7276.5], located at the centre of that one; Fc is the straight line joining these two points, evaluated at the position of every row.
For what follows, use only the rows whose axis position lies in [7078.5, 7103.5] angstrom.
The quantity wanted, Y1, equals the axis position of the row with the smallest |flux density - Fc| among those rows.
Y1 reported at 7098.0 angstrom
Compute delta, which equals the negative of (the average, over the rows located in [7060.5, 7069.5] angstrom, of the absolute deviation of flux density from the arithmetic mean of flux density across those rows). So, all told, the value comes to -1.78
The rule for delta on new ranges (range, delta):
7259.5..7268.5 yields -1.74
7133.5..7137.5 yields -0.54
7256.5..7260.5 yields -1.67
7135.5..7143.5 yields -1.51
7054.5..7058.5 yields -1.18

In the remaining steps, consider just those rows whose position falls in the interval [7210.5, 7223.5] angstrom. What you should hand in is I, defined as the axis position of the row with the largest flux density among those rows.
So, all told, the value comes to 7213.0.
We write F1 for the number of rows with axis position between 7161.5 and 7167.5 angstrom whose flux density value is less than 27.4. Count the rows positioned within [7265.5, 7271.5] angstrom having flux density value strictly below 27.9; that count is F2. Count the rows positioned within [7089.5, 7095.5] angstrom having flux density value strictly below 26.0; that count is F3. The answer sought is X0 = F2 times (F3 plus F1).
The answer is 27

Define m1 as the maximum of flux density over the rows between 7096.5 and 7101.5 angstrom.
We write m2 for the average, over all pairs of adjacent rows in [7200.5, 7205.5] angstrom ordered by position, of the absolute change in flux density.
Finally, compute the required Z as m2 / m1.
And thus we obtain 0.047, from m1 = 29.27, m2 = 1.4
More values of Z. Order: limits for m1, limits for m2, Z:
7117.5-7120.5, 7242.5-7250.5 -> 0.129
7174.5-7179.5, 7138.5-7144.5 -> 0.056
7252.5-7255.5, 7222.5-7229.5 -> 0.054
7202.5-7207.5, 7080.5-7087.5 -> 0.036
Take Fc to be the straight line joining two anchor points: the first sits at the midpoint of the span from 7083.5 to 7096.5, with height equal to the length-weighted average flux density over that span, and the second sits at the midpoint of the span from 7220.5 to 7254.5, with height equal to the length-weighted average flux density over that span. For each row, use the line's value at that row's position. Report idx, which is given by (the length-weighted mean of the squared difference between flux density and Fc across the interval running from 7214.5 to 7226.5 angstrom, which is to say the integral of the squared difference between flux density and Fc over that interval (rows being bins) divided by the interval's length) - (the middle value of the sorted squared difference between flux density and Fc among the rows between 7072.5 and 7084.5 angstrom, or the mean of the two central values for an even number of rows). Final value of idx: -4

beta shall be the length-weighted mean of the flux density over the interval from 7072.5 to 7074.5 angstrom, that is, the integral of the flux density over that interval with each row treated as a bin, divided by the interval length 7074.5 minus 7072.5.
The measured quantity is 29.3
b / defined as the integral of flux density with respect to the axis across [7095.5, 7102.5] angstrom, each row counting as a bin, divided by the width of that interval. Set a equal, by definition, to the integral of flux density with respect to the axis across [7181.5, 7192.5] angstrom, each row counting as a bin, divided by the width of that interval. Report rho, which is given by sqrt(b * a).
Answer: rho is 27.2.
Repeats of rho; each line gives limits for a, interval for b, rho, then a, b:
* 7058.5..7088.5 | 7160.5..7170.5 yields 26.9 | 27.0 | 26.8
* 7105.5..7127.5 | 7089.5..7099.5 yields 26.3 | 26.5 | 26.1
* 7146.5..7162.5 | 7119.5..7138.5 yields 26.2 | 26.6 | 25.9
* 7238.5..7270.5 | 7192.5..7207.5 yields 27.1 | 28.4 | 25.9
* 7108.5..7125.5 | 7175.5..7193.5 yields 26.7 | 26.8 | 26.6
